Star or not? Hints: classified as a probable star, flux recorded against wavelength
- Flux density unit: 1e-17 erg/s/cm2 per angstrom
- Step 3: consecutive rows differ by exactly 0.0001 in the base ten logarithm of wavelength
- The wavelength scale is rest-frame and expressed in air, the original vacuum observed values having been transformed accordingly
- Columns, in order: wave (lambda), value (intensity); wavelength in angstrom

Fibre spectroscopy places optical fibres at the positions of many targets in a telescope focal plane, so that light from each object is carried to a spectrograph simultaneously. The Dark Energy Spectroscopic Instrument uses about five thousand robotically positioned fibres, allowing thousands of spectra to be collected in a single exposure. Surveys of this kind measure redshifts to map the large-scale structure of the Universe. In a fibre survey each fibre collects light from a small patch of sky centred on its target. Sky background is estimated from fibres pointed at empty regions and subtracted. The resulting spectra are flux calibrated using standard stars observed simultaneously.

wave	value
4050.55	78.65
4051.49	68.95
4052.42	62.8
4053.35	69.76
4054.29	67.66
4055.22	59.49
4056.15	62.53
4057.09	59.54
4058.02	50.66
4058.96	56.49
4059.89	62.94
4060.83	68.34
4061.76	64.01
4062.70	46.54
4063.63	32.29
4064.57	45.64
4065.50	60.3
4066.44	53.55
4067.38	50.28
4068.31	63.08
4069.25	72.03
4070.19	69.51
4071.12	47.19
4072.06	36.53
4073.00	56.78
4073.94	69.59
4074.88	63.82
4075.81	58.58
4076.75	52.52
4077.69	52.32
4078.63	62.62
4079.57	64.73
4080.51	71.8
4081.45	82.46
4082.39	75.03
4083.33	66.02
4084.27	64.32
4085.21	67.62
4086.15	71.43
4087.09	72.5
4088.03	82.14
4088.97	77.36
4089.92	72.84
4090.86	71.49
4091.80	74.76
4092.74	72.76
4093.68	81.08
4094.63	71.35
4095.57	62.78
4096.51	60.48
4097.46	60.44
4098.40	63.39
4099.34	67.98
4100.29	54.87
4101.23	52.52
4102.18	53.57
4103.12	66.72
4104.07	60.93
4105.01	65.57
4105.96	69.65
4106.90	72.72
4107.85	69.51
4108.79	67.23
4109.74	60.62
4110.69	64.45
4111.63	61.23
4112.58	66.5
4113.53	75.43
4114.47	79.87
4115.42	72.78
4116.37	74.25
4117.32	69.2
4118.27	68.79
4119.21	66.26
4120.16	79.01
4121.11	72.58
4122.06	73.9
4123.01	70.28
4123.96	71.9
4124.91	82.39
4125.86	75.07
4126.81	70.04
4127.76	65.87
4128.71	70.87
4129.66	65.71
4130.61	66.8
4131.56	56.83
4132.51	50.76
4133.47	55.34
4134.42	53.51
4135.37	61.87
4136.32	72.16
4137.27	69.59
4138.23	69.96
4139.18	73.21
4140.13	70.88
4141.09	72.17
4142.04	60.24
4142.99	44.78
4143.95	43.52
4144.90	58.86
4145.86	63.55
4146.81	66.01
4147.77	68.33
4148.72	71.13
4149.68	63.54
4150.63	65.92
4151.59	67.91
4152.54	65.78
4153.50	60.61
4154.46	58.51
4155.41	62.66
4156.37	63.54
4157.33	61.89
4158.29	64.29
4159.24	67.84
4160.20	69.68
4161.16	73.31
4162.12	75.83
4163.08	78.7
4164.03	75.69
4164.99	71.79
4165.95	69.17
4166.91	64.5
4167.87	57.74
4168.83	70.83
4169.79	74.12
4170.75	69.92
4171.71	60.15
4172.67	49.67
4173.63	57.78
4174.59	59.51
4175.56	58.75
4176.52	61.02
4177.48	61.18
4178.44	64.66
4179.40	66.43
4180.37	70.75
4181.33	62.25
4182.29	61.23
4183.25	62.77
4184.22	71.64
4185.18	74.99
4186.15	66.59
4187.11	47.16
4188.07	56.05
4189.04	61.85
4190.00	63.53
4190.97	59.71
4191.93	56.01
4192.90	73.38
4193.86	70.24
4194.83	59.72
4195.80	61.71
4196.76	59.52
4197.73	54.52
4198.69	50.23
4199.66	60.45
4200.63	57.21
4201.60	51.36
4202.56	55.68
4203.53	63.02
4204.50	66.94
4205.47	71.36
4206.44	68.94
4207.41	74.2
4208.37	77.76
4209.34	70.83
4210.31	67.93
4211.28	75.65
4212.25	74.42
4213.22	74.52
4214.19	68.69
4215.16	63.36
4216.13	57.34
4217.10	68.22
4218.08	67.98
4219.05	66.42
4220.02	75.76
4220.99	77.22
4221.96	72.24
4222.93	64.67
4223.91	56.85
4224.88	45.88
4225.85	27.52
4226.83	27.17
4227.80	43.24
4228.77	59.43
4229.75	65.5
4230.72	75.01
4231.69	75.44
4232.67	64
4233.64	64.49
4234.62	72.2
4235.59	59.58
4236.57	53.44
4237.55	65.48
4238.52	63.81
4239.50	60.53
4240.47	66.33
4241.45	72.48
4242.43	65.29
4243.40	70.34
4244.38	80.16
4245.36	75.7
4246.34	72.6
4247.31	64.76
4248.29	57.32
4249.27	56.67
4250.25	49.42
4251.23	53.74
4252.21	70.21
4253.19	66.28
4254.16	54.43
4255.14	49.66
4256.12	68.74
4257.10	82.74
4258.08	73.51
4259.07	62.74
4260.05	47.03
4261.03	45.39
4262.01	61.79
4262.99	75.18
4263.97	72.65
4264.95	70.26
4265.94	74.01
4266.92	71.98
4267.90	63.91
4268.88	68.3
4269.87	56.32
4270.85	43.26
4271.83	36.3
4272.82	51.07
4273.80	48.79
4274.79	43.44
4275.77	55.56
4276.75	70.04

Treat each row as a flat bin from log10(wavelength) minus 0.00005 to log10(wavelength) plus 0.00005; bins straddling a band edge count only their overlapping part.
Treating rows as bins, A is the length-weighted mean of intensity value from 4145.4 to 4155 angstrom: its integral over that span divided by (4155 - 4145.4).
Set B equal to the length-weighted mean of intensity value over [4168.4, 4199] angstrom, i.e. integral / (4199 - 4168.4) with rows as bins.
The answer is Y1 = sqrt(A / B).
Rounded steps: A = 65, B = 62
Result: 1.02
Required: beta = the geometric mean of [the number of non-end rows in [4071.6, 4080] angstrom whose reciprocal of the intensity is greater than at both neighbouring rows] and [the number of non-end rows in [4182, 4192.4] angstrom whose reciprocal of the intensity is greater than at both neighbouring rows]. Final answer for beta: 1.0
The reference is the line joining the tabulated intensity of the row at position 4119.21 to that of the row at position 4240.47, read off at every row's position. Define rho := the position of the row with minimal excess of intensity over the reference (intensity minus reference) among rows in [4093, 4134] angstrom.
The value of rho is 4132.51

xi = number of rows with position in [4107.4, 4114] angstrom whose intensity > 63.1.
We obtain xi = 5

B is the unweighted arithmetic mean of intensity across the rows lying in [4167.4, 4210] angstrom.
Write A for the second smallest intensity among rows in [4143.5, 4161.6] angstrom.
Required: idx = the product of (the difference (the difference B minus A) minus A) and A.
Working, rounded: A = 58.51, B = 63.0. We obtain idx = -3159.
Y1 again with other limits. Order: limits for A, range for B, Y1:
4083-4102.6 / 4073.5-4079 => 1.06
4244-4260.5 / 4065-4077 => 1.05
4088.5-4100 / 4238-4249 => 1.01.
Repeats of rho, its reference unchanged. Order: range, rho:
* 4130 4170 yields 4143.95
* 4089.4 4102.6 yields 4101.23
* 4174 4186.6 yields 4175.56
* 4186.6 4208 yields 4187.11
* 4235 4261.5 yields 4261.03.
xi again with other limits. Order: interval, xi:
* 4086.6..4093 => 7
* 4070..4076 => 3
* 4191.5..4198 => 2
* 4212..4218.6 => 6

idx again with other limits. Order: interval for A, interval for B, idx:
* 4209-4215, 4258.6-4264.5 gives -5261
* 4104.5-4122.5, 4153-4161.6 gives -3536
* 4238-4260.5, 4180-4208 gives -1795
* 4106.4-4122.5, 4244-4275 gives -3732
